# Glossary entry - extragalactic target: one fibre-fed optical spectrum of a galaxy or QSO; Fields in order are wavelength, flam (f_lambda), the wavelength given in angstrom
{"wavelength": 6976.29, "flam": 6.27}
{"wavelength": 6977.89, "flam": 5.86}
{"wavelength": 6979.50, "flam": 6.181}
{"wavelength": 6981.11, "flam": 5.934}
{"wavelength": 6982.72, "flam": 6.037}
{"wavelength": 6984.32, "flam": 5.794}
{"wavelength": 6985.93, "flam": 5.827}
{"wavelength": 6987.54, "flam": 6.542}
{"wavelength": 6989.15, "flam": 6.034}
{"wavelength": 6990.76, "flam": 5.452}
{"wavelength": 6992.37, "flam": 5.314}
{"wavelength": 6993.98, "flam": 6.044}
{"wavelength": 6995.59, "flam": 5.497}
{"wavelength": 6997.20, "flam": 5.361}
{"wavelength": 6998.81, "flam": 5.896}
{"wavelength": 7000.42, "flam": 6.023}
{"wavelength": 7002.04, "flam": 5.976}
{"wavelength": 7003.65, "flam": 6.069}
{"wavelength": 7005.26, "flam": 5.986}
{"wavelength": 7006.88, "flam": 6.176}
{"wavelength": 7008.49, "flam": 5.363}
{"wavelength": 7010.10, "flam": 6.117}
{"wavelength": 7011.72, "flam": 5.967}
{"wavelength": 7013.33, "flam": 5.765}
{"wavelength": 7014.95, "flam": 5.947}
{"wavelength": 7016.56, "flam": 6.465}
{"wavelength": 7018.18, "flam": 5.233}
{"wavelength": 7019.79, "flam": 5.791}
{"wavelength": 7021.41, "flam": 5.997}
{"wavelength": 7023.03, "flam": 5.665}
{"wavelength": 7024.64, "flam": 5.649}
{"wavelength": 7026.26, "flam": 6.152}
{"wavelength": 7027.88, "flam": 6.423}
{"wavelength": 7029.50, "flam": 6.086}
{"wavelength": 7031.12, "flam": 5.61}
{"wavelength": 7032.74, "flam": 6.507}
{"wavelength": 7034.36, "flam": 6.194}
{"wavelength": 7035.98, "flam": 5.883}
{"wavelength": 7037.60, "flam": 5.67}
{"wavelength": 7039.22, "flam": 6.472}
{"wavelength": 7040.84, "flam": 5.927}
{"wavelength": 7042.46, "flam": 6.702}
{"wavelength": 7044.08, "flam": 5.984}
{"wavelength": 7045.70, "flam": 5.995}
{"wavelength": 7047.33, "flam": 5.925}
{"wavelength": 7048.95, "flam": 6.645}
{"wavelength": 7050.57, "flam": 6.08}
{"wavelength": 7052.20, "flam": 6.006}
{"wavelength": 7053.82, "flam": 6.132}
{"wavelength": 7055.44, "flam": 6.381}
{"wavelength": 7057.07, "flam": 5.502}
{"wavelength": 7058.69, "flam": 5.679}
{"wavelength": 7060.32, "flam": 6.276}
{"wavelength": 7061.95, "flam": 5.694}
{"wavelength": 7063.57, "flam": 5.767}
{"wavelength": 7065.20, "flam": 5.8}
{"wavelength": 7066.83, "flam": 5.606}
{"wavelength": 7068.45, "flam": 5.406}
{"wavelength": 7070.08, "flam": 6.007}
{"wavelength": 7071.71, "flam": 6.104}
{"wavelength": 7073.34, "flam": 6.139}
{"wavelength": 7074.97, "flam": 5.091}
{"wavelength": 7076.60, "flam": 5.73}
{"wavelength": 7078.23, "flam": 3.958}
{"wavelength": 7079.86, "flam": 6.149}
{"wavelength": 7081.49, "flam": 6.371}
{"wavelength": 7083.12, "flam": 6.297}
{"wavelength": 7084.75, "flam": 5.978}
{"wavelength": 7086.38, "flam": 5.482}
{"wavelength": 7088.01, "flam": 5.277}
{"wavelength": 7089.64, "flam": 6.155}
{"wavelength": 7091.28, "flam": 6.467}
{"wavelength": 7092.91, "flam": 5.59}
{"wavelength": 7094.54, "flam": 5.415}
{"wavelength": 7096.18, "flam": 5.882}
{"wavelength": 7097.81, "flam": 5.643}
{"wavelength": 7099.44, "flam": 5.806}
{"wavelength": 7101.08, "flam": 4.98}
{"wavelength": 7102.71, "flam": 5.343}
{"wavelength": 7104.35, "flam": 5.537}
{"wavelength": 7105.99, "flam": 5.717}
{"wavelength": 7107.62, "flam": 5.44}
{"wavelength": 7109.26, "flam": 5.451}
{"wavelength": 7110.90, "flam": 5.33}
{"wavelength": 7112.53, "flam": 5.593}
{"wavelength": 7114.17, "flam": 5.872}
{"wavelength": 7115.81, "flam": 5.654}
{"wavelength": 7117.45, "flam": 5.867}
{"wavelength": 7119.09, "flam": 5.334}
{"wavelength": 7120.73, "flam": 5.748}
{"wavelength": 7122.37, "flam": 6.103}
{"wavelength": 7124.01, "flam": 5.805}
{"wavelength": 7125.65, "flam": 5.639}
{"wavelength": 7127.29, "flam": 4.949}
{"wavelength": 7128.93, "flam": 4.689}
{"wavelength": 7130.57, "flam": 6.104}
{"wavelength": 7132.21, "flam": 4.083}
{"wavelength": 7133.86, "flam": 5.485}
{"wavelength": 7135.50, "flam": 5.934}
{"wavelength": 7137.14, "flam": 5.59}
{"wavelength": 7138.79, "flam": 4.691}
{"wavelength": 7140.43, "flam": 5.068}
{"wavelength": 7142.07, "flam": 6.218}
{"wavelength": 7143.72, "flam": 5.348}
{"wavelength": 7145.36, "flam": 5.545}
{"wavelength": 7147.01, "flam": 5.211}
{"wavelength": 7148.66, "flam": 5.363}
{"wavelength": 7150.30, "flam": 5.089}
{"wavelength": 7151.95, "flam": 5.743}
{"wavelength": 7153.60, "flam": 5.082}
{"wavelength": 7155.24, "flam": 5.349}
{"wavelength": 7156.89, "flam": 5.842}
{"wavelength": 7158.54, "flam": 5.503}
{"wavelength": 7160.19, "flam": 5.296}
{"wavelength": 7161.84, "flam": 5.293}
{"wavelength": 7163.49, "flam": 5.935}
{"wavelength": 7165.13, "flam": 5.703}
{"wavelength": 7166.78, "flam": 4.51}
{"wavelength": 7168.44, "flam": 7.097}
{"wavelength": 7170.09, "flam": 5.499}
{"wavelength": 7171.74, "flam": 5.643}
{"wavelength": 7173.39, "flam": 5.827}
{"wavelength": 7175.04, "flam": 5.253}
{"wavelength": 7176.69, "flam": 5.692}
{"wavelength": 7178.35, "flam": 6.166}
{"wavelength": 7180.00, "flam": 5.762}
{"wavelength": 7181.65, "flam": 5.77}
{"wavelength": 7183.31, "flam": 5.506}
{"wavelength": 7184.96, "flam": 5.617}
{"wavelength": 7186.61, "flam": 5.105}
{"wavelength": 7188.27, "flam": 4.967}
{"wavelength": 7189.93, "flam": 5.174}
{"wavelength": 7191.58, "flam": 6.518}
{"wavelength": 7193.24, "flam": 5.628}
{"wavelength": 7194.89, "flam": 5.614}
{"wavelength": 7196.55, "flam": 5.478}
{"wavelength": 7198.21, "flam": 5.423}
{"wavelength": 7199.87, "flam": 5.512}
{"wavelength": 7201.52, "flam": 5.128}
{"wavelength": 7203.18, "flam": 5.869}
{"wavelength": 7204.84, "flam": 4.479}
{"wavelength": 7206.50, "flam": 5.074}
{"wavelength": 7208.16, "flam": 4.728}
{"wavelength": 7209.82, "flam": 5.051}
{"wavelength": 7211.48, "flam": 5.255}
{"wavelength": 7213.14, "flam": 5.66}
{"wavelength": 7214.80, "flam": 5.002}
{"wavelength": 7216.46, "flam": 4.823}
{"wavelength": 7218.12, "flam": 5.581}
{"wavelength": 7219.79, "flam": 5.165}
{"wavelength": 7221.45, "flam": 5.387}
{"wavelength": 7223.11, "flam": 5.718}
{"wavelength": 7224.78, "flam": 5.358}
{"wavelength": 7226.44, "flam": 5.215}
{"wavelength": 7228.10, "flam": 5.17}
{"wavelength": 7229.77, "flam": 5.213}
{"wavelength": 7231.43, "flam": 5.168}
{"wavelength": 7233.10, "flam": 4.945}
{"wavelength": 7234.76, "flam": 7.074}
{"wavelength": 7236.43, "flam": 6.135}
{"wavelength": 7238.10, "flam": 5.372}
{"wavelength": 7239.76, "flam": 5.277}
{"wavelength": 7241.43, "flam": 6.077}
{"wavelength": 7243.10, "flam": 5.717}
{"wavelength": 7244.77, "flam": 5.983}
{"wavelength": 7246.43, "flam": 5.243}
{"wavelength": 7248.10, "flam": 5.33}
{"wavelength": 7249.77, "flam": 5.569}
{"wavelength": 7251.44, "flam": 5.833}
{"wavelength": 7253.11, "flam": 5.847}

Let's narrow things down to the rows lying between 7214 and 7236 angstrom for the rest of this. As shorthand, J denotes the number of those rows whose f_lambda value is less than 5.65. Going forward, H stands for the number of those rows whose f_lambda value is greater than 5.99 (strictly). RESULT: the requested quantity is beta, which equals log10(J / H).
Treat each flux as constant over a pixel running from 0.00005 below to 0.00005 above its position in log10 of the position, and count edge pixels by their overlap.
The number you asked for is 1.0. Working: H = 1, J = 11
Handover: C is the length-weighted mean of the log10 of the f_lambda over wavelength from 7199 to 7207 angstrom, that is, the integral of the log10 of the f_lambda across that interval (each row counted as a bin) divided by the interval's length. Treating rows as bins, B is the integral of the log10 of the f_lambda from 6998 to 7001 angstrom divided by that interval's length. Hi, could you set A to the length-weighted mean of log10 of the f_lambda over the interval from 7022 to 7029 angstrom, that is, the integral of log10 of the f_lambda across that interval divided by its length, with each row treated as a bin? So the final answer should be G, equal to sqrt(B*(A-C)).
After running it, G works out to 0.22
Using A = 0.78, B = 0.776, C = 0.716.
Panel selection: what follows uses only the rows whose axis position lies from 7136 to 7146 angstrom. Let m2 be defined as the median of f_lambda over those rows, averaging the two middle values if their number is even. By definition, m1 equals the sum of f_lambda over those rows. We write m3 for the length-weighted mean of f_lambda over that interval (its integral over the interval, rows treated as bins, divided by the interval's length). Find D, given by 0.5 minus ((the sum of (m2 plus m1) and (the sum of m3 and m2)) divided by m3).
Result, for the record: -8.49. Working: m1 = 32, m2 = 5.45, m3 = 5.4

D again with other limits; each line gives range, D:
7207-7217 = -8.46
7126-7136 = -8.51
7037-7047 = -8.46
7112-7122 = -8.48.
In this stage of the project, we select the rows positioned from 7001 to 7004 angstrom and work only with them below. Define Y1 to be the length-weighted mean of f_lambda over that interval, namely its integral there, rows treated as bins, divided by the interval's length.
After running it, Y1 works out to 6.00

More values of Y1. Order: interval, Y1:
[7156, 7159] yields 5.68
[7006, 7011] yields 5.88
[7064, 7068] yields 5.68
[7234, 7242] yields 5.97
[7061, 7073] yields 5.79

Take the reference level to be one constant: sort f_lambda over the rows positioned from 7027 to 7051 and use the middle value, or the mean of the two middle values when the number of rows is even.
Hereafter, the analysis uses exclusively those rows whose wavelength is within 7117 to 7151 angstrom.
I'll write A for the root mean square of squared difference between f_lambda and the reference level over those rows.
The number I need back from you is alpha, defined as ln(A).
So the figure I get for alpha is 0.2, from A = 1.2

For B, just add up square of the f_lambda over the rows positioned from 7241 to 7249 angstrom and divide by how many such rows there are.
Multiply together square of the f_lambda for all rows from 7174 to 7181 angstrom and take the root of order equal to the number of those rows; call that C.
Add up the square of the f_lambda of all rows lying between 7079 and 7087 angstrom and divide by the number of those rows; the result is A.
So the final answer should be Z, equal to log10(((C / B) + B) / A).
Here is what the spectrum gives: -0.04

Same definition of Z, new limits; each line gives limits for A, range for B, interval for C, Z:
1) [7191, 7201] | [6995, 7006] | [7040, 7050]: 0.03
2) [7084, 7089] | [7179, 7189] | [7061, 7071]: 0.00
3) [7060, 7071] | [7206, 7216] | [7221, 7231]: -0.09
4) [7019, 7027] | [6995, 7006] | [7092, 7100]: 0.01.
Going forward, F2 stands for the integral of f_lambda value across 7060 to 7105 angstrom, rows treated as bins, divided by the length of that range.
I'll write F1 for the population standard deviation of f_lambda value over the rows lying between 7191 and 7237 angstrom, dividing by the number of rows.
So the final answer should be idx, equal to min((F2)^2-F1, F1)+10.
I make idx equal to 10.5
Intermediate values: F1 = 0.52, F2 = 5.71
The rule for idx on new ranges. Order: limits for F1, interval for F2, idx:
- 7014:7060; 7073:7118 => 10.4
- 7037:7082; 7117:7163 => 10.5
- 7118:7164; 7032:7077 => 10.5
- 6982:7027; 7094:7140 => 10.3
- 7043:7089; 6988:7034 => 10.5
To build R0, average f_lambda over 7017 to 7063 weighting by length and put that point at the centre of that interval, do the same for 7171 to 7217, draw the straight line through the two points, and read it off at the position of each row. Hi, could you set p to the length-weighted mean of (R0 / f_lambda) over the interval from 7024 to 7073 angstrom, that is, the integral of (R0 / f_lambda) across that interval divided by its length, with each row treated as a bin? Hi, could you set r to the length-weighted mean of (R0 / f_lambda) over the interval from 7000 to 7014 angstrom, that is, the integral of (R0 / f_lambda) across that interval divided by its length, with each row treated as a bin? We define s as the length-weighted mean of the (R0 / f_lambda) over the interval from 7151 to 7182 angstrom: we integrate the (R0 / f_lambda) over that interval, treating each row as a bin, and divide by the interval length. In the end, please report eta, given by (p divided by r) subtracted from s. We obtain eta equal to 0.03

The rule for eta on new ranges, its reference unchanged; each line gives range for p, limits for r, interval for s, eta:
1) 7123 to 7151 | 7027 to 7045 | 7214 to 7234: -0.07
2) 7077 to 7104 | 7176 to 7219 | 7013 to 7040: -0.01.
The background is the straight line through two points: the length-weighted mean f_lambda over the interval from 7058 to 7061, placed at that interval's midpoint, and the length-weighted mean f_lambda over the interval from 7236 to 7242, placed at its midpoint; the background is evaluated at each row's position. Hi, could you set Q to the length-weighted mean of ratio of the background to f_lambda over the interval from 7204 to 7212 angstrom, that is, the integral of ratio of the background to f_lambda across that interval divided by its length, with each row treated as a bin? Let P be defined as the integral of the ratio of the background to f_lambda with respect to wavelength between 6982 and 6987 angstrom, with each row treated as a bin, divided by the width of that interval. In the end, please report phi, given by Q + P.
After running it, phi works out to 2.20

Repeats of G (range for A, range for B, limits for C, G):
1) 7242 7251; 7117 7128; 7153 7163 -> 0.10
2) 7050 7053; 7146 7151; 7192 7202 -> 0.16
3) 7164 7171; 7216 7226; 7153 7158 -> 0.11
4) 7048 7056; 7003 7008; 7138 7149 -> 0.23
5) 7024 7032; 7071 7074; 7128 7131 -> 0.21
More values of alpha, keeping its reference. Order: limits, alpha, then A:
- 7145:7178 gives -0.3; 0.8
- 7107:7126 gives -1.2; 0.3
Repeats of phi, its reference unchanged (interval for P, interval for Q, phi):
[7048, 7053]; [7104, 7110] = 2.03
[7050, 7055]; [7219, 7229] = 2.05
